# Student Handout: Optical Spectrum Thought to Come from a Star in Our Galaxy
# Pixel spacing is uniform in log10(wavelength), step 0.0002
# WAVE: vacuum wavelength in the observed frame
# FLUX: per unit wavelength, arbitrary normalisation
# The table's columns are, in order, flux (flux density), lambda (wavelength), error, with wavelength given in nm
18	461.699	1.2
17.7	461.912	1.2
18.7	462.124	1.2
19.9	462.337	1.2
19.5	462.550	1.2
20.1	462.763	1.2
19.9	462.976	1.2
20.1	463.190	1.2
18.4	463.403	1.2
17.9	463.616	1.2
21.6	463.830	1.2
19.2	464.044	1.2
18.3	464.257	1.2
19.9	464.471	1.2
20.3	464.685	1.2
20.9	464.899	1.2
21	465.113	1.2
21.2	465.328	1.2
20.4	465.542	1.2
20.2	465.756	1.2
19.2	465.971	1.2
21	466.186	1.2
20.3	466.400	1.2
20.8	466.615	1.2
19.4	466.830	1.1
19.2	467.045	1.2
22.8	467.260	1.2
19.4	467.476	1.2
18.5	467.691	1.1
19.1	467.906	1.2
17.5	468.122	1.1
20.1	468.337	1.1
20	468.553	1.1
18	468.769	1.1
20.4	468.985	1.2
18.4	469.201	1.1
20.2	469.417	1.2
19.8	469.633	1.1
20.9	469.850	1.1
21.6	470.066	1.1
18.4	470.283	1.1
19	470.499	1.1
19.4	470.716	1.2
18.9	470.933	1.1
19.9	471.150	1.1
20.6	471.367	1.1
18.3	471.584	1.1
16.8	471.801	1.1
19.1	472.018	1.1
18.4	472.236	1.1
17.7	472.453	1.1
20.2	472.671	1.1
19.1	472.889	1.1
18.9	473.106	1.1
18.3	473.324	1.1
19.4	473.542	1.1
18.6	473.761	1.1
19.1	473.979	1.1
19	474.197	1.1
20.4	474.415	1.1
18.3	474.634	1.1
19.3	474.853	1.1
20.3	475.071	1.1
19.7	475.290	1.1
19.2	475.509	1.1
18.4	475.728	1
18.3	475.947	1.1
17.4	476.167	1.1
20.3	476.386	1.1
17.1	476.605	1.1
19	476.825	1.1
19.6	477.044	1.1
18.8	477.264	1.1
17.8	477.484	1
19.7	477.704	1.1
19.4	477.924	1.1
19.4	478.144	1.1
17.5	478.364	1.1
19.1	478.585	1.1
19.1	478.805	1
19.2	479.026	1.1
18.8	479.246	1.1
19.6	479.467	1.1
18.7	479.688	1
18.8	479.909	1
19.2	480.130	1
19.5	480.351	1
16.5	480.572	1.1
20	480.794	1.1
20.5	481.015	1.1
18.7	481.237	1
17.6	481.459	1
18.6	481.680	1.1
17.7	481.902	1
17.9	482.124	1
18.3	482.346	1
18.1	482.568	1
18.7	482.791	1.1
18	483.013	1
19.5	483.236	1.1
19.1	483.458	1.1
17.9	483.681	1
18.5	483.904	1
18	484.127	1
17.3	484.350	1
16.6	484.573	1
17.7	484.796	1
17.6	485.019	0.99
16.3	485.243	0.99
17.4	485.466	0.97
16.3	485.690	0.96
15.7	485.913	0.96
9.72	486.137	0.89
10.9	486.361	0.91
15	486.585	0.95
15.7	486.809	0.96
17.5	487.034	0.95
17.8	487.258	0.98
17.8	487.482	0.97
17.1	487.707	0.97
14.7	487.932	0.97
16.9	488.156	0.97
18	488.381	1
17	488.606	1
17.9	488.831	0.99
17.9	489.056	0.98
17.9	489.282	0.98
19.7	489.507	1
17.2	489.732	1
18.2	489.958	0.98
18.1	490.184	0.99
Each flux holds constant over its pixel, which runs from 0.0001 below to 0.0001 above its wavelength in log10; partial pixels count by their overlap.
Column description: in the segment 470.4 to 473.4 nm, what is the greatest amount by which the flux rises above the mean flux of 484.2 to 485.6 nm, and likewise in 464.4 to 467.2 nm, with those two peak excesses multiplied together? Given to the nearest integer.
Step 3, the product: 14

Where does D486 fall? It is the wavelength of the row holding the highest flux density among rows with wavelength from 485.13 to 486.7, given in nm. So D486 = 485.466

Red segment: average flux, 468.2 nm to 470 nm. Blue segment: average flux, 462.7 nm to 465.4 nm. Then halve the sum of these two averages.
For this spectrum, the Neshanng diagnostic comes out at 19.8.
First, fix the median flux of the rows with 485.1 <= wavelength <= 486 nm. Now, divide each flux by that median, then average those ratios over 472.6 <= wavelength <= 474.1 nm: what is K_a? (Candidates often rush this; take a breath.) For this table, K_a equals 1.17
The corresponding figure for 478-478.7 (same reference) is 1.15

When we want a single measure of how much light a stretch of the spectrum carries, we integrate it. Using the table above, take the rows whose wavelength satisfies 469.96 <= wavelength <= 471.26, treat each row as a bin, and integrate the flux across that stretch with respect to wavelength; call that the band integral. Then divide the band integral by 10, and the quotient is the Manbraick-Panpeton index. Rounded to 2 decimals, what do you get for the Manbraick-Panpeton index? 2.54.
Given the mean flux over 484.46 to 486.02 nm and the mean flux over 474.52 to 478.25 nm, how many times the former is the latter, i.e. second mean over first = 1.13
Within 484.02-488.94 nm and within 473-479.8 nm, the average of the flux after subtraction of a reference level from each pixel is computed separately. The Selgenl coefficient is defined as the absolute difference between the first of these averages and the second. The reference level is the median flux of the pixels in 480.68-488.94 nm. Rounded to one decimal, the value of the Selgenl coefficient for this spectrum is 2.6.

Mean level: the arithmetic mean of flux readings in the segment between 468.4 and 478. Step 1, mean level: 19.1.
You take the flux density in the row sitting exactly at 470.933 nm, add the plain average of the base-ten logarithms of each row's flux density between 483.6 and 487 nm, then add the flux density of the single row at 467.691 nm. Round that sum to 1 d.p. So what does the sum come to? 38.6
